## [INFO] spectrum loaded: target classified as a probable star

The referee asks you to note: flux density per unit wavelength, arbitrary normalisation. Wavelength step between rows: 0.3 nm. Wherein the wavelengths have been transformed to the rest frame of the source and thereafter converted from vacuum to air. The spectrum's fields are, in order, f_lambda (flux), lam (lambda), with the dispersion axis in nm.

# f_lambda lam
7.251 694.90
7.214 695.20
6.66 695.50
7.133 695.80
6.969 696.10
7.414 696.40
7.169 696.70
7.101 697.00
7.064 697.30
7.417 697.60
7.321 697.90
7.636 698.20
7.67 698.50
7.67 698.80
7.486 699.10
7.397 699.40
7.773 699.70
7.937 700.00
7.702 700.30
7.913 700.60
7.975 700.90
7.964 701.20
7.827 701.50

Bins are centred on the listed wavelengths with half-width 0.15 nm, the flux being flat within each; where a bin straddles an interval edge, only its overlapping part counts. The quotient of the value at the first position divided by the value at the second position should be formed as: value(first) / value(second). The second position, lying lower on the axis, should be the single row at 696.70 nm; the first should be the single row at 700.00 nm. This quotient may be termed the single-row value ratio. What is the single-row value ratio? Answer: 1.11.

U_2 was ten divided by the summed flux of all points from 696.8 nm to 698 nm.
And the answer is 0.346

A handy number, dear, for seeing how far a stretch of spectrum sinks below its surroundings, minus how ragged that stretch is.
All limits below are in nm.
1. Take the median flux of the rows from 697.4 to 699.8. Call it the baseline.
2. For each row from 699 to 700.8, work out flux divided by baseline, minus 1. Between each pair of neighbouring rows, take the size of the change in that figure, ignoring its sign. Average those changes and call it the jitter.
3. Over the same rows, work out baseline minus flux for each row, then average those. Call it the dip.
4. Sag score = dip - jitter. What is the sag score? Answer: -0.2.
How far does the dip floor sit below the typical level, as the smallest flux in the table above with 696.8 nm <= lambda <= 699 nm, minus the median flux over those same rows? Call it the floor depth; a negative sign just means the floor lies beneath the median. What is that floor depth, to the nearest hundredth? -0.35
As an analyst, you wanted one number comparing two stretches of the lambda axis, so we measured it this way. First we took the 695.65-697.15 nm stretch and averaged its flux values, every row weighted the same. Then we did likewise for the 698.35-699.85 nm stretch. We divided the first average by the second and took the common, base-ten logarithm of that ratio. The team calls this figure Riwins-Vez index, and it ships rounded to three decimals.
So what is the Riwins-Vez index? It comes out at -0.026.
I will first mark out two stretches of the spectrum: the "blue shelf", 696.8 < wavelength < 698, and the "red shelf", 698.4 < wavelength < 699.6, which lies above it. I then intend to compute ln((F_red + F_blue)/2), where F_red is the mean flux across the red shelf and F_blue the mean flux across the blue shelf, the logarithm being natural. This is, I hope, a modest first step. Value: 2.00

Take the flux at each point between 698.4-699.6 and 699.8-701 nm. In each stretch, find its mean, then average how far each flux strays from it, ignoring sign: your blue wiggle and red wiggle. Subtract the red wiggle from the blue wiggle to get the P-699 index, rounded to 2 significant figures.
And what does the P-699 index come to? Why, 0.024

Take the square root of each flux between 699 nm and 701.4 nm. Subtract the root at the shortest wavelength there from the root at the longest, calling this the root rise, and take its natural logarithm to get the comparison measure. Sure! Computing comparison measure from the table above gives -2.5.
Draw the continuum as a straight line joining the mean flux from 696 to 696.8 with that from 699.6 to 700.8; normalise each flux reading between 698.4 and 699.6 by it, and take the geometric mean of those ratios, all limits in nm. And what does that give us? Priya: 0.99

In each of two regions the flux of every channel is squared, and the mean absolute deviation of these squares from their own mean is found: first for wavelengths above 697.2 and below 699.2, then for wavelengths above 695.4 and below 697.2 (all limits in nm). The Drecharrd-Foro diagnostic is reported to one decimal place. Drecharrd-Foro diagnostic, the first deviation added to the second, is 5.0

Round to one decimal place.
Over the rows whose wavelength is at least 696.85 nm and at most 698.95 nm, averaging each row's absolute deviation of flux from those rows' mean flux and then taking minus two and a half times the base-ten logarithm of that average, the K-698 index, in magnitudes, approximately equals 1.7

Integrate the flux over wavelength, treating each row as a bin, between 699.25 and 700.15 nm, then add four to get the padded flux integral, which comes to 10.9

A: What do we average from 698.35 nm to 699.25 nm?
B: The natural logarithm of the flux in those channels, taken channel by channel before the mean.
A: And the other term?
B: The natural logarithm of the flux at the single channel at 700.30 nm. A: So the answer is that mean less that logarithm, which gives -0.01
